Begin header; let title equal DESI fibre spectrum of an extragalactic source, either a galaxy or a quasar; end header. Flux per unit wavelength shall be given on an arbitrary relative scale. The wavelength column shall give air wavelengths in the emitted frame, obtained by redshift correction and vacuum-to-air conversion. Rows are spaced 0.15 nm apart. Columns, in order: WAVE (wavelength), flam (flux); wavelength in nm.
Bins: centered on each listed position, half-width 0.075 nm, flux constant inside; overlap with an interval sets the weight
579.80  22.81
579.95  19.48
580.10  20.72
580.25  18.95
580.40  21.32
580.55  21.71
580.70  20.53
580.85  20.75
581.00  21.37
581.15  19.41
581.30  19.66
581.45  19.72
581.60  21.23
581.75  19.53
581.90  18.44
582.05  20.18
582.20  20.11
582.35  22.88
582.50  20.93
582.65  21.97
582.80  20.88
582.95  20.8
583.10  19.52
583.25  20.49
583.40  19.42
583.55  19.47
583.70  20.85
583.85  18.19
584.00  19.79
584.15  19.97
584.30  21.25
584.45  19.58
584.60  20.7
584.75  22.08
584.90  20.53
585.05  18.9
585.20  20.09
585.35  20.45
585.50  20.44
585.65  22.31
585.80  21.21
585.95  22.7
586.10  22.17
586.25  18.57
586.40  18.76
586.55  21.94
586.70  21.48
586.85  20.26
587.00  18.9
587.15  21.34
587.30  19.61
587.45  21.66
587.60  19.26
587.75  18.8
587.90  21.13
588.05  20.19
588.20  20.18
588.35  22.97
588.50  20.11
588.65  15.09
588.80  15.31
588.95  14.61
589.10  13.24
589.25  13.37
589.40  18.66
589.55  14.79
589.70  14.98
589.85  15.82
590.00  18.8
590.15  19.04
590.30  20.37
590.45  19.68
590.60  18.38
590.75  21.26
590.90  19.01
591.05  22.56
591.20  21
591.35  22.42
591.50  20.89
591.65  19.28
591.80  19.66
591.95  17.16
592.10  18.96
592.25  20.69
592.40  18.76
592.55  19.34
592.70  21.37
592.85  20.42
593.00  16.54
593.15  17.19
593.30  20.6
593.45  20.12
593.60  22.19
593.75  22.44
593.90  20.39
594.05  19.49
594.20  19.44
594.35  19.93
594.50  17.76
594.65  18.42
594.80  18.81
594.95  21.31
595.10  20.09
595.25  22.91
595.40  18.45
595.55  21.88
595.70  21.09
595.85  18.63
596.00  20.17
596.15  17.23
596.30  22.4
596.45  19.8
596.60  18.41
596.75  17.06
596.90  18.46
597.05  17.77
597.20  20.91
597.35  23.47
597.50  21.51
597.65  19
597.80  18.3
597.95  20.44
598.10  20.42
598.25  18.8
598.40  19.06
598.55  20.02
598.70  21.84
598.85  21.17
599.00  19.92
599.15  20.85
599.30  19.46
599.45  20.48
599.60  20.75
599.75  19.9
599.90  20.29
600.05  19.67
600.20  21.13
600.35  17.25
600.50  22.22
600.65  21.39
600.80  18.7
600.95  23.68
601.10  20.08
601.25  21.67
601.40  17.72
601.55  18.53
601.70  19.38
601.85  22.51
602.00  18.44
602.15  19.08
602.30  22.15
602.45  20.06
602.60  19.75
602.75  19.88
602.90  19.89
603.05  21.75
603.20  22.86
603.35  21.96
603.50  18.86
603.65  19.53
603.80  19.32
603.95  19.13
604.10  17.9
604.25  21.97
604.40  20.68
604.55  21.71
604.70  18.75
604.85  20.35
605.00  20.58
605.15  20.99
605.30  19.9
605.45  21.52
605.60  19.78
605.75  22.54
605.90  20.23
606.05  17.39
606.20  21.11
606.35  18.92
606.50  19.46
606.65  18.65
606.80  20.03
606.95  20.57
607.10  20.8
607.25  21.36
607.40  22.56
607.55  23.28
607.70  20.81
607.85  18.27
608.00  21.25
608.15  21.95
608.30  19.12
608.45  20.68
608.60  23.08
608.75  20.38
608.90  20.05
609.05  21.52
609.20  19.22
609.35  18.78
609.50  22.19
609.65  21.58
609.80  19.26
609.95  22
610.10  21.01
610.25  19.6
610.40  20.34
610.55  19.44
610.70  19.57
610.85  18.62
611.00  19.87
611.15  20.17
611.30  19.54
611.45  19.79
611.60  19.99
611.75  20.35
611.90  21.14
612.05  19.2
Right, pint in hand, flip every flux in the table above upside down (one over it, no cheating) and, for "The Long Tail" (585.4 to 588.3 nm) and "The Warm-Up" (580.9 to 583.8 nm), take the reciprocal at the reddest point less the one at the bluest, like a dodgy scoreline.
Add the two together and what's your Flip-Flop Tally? 0.0018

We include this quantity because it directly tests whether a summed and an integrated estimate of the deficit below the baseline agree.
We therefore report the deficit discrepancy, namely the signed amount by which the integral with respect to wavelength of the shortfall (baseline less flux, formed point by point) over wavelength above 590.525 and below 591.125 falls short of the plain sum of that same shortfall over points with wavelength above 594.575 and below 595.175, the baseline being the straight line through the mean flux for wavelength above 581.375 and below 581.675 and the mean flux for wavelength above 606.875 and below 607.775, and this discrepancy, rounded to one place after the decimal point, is 5.2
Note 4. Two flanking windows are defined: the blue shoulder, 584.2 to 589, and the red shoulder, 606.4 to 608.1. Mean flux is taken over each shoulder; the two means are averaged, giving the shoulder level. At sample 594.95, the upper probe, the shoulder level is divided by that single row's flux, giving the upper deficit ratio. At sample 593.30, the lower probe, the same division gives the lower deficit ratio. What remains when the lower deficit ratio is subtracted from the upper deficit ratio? -0.03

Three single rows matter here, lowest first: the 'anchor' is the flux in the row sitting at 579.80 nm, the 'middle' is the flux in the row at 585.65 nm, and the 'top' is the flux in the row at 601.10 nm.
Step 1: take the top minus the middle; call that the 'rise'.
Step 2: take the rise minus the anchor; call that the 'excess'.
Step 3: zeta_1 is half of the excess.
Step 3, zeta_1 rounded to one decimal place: -12.5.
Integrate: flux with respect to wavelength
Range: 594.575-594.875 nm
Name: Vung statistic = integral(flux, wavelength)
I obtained 5.6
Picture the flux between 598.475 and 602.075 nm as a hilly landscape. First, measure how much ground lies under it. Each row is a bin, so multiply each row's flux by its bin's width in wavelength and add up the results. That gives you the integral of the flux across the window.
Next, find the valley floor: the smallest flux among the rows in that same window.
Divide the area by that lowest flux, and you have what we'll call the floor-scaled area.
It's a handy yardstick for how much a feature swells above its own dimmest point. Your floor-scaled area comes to 4.24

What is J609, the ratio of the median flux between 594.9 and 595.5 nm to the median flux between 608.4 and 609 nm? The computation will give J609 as 1.01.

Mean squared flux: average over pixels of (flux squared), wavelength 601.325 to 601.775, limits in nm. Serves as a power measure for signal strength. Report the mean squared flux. 344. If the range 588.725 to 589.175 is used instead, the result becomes 208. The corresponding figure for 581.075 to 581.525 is 384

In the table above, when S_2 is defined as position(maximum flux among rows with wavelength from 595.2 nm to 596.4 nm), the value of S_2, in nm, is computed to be 595.25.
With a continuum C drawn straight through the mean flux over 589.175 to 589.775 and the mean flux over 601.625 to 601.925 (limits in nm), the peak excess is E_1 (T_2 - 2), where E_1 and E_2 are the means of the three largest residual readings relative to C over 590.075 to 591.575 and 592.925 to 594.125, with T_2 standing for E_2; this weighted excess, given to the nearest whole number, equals 15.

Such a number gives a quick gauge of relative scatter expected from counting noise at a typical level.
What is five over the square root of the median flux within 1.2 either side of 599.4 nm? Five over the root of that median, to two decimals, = 1.11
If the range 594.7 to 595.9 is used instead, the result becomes 1.10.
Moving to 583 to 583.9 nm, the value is 1.13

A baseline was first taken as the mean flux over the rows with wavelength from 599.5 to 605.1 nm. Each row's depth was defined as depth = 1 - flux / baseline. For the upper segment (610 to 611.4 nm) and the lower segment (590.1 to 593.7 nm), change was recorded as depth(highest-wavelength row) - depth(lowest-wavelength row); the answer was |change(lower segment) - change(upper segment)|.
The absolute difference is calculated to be 0.23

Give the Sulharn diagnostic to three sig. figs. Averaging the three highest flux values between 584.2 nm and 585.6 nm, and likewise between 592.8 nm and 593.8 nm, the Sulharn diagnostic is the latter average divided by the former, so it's 1.02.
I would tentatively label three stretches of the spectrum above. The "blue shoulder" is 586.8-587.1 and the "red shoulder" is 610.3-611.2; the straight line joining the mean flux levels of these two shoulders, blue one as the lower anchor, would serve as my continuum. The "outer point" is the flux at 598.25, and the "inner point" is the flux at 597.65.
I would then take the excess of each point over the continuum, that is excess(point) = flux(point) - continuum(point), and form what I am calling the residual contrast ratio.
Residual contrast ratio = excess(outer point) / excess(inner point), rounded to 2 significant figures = 1.3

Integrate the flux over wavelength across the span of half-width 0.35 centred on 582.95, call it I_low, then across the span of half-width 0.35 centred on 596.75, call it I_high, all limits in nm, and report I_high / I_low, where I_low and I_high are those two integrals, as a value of 0.88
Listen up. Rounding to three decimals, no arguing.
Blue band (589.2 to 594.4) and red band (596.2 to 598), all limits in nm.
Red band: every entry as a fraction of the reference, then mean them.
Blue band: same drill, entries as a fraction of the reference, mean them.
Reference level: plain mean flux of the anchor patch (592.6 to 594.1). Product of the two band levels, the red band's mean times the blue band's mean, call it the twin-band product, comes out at 0.947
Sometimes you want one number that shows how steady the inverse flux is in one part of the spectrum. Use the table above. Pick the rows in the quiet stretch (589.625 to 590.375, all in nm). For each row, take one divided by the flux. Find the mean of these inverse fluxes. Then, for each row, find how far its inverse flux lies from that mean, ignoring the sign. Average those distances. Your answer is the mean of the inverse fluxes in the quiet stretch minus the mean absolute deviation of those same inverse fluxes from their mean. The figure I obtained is 0.0505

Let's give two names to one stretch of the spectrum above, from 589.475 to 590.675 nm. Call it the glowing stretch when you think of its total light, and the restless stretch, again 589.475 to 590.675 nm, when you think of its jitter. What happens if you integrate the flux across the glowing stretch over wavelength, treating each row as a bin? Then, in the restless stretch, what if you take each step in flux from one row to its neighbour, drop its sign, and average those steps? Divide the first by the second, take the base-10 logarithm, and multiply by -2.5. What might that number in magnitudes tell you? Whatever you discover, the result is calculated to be -3.2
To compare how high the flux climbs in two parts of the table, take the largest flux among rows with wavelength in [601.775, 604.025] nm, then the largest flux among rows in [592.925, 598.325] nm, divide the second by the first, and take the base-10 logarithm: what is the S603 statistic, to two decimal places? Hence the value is 0.01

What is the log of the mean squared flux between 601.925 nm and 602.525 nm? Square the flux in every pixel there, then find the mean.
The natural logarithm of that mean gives 5.99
